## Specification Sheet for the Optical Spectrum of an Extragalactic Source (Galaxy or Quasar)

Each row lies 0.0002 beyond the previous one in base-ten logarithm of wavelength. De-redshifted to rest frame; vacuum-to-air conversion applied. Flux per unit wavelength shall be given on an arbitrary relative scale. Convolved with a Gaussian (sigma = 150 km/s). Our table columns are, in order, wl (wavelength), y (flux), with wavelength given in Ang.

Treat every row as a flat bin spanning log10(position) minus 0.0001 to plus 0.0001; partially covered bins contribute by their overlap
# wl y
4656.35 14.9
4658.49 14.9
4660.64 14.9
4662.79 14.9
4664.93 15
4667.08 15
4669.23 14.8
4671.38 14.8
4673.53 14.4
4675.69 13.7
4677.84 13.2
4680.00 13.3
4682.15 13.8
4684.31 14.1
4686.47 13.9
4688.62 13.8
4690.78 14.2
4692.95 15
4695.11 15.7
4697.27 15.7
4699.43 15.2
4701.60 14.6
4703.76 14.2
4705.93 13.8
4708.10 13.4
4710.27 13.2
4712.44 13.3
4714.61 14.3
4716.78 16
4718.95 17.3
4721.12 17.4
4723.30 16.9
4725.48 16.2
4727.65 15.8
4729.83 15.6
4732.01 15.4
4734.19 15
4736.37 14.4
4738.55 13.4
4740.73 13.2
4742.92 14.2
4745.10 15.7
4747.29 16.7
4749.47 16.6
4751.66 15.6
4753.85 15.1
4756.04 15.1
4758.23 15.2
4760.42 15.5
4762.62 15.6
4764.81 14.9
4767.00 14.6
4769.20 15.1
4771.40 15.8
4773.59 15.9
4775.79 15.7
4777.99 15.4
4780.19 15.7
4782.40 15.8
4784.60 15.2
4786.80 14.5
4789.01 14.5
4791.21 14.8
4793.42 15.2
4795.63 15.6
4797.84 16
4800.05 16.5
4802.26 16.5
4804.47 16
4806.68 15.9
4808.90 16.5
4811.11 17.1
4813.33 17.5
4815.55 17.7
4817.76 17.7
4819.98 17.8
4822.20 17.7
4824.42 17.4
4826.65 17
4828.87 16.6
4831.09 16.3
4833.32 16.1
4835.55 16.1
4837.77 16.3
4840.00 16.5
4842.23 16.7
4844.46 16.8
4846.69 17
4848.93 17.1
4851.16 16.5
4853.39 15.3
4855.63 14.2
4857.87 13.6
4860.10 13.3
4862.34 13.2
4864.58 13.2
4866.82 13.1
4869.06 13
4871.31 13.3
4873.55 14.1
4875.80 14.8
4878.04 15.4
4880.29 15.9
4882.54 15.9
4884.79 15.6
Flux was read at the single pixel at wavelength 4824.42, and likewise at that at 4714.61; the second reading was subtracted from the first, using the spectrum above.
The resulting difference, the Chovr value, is 3.1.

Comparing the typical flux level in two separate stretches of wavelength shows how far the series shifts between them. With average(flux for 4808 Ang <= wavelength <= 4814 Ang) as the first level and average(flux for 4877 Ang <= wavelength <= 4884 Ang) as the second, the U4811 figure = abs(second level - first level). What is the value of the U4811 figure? 1.3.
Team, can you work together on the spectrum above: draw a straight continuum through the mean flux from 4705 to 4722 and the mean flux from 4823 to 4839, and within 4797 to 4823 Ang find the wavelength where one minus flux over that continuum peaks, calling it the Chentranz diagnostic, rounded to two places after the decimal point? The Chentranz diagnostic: 4806.68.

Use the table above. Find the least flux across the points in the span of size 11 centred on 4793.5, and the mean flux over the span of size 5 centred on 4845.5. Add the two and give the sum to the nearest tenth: 31.4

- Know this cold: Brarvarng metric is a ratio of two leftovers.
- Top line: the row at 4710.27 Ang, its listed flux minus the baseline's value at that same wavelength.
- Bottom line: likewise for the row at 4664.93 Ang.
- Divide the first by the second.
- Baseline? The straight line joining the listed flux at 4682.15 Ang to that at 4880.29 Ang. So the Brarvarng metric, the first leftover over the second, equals -1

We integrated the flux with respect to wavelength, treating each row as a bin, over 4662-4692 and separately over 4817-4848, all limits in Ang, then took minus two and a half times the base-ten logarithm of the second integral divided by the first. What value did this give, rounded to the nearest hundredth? -0.22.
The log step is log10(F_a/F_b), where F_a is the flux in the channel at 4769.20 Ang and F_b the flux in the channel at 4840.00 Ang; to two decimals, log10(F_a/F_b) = -0.04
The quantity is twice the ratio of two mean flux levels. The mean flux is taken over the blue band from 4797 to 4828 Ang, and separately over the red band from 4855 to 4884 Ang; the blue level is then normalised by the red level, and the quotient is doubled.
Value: 2.4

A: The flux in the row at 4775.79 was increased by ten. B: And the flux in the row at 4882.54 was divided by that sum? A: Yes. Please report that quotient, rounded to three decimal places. 0.619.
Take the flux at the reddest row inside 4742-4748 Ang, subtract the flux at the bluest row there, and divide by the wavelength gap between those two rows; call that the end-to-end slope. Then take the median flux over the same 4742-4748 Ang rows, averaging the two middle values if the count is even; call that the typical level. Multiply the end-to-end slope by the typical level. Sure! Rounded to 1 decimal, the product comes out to 9.0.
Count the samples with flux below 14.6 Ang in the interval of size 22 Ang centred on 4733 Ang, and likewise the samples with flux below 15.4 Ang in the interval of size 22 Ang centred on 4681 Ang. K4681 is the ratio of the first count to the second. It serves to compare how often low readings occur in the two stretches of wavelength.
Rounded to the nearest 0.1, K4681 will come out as 0.4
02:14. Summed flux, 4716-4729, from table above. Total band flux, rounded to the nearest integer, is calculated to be 100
